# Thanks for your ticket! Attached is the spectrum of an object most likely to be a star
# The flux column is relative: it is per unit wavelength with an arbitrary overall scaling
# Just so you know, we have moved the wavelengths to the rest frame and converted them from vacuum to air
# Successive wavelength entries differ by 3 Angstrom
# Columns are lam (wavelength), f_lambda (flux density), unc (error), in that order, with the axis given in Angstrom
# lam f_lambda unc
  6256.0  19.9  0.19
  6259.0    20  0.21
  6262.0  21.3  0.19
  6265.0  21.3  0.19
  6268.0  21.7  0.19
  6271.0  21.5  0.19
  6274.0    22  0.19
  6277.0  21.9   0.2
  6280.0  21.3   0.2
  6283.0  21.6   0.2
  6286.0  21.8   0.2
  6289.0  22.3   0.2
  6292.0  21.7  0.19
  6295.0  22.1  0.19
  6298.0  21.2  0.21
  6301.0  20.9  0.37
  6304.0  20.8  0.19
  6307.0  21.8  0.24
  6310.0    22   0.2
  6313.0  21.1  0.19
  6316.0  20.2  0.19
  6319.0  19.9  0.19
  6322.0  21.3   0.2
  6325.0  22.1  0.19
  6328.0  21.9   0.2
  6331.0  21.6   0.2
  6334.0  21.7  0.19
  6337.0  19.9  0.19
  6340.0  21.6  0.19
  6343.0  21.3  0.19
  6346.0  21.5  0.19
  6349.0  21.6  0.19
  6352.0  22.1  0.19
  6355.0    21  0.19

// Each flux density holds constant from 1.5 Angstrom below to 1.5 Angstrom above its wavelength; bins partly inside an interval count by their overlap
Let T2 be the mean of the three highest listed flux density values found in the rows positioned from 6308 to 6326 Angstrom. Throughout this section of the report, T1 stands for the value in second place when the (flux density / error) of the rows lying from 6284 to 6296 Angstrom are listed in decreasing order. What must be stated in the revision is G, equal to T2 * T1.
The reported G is 2490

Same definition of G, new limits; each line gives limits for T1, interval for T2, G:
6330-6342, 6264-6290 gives 2509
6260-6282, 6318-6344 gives 2501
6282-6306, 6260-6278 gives 2497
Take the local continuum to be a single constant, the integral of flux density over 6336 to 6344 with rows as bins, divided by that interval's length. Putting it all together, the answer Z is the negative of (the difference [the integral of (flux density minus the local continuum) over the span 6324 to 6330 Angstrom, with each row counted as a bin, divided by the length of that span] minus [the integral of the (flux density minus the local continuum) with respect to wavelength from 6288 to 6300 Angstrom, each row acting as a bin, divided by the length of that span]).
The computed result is -0.19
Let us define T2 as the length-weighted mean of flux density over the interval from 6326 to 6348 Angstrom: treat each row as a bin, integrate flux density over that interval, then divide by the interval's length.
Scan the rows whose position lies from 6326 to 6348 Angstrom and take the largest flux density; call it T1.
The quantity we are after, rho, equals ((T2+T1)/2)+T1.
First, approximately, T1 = 21.9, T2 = 21.4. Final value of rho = 43.5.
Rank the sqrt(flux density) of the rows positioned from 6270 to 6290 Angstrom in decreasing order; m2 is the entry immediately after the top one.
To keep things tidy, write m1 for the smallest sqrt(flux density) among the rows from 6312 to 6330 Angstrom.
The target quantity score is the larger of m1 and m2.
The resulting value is 4.69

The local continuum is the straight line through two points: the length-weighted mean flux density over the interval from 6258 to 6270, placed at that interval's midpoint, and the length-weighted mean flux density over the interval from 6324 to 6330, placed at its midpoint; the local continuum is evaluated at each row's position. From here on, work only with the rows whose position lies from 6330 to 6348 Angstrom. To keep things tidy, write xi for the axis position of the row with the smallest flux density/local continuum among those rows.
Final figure 6337.0 Angstrom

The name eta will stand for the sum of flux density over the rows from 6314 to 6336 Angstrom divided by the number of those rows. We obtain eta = 21.2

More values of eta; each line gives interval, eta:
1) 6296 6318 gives 21.1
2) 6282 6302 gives 21.7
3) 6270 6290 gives 21.8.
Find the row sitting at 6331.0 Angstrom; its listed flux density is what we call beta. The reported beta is 21.6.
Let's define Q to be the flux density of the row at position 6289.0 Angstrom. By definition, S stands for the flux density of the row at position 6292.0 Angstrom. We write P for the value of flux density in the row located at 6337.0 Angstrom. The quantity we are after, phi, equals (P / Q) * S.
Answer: 19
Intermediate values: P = 19.9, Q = 22.3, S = 21.7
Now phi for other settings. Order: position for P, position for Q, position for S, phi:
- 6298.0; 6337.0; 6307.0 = 23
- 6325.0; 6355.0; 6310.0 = 23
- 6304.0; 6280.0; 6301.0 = 20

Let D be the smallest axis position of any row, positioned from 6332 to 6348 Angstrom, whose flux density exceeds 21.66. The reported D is 6334.0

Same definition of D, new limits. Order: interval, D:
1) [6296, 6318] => 6307.0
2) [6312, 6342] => 6325.0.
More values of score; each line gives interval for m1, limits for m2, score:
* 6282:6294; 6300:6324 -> 4.67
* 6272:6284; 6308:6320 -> 4.62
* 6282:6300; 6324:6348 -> 4.68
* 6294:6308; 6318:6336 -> 4.68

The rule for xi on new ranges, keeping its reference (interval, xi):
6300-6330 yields 6319.0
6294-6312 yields 6304.0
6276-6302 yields 6301.0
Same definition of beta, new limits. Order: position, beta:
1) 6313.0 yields 21.1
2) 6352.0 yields 22.1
